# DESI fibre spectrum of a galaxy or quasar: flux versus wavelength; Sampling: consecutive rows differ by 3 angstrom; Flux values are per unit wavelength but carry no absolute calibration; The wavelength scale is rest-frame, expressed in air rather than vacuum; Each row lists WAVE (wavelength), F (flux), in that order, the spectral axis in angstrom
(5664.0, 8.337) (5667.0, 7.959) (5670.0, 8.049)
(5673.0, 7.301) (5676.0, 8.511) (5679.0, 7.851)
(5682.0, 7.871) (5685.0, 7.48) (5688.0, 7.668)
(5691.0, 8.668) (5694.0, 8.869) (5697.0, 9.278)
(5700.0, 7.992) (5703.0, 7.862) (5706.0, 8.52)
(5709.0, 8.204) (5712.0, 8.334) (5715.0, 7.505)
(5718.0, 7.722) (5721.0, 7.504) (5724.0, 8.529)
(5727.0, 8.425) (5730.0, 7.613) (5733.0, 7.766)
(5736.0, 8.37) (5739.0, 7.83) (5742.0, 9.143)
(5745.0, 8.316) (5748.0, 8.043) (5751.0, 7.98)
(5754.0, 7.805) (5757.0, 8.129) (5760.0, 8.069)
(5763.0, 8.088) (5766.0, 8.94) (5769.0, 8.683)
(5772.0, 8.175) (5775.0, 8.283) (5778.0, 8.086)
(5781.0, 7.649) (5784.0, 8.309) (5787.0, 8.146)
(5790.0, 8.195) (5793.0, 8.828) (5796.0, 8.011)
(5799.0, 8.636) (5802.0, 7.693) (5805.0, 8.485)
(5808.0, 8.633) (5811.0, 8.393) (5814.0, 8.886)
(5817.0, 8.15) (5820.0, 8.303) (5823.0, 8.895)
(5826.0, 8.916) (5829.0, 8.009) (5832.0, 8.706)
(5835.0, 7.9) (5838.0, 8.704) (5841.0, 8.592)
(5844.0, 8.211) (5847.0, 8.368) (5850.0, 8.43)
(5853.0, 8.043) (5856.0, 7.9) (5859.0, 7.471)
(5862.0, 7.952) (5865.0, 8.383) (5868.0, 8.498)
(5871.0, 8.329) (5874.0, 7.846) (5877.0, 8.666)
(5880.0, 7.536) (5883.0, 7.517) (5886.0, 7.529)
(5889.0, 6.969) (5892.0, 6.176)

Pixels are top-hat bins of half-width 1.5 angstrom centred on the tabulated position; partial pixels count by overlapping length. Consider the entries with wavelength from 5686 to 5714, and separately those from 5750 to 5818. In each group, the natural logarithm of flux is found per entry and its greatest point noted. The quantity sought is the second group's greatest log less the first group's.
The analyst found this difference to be -0.037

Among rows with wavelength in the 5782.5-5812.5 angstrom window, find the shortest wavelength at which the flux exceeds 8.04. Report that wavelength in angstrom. 5784.0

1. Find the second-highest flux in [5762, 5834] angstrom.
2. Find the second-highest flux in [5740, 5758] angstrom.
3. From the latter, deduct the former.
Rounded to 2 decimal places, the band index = -0.60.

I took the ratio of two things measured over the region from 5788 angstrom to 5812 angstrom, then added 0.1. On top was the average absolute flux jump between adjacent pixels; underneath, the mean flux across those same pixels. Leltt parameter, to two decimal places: 0.17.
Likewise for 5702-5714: 0.14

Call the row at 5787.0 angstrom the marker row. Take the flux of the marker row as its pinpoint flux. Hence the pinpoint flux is 8.146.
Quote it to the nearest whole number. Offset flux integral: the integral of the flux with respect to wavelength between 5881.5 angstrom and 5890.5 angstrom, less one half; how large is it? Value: 66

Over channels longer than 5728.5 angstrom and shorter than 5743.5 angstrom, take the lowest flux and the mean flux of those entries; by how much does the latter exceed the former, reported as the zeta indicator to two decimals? 0.53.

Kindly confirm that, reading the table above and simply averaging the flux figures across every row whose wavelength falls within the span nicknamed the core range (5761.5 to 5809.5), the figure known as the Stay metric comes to 8.30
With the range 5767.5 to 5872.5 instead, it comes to 8.31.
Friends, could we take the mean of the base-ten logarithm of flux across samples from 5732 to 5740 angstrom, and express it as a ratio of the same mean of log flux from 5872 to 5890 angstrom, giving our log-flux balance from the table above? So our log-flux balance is 1.02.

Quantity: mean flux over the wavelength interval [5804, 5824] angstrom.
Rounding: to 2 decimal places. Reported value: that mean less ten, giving -1.47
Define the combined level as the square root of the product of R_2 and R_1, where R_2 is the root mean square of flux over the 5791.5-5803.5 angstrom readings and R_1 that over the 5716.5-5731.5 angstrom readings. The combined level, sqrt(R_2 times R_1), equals 8.14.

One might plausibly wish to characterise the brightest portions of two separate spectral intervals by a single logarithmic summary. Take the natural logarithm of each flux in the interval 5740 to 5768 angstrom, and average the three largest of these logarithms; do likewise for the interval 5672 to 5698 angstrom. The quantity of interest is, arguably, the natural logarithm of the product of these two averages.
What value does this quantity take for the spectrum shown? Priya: 1.56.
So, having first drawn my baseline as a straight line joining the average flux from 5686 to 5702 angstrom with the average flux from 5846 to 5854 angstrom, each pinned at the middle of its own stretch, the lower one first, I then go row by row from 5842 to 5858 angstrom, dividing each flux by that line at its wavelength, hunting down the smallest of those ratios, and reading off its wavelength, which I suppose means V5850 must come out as 5856.0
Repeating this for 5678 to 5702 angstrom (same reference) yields 5685.0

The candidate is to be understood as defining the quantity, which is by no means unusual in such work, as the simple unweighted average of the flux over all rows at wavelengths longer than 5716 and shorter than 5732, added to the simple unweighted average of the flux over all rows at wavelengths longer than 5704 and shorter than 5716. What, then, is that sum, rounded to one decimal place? 16.1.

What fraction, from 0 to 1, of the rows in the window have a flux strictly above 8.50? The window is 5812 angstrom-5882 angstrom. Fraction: 0.30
